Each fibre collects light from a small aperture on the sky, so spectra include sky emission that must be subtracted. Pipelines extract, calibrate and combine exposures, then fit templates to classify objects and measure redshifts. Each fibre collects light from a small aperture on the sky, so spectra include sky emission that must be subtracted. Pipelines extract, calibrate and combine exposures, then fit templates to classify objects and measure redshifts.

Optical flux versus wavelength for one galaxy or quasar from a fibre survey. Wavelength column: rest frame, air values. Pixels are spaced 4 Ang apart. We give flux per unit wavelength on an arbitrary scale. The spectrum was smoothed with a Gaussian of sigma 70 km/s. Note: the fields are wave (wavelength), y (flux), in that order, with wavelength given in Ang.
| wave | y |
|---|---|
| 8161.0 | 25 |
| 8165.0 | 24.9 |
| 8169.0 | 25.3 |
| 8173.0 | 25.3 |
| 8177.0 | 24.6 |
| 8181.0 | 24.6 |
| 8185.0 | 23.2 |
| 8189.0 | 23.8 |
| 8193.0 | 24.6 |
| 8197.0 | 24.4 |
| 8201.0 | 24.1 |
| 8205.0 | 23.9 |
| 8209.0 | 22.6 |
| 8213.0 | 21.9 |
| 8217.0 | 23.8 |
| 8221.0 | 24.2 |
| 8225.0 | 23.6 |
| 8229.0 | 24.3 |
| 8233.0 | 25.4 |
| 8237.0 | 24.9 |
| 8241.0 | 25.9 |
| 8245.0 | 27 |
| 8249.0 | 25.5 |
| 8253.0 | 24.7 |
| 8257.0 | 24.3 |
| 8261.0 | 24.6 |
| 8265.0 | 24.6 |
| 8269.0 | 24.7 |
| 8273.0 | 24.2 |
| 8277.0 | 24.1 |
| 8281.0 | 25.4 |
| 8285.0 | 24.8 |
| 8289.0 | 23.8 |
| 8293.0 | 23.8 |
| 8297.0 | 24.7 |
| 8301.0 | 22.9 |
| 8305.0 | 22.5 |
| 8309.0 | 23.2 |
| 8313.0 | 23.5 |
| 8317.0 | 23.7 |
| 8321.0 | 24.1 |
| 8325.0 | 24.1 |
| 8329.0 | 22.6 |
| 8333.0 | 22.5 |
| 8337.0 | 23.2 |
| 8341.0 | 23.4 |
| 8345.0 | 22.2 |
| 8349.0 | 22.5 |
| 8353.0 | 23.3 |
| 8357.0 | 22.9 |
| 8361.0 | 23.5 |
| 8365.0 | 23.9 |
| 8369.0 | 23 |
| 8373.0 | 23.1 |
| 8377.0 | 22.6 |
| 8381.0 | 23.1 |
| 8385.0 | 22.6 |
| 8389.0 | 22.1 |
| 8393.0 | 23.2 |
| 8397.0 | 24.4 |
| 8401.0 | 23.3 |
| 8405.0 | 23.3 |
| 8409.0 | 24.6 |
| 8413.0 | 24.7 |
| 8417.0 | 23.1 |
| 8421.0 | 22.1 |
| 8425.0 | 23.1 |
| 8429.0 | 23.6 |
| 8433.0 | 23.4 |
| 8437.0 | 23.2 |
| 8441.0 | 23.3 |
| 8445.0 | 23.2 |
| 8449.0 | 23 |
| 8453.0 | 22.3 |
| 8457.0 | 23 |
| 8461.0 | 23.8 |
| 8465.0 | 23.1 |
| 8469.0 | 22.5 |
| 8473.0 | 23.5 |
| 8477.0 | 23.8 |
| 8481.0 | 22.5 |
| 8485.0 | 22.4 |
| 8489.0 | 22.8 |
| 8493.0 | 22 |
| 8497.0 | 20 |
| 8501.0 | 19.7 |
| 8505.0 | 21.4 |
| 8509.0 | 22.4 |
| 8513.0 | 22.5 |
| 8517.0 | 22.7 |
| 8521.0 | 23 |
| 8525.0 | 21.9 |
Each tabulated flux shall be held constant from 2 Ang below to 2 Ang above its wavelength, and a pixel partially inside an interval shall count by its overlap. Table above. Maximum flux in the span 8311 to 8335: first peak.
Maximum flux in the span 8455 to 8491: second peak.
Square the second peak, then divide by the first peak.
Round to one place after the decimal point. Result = 23.5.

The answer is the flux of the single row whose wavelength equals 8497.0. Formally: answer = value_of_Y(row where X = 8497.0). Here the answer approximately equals 20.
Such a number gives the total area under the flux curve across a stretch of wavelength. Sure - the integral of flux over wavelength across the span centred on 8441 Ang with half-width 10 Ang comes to 464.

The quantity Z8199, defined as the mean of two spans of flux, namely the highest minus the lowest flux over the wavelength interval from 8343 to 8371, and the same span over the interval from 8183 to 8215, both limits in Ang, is 2.2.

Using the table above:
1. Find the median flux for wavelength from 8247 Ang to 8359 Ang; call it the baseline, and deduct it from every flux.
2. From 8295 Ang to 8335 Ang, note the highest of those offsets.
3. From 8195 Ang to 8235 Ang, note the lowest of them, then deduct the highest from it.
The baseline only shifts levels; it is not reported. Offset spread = -2.8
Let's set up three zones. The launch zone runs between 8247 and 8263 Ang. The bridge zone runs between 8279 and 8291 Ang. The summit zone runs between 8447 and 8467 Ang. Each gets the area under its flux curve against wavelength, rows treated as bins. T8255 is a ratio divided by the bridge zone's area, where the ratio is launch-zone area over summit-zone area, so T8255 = 0.0029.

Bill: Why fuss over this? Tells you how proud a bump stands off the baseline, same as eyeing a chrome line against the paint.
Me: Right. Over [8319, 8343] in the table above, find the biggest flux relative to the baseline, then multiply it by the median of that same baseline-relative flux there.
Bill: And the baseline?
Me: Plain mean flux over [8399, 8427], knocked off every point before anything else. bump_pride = -0.10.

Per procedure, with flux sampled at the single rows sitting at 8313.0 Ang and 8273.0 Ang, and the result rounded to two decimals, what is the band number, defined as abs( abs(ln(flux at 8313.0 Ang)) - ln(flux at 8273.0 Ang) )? 0.03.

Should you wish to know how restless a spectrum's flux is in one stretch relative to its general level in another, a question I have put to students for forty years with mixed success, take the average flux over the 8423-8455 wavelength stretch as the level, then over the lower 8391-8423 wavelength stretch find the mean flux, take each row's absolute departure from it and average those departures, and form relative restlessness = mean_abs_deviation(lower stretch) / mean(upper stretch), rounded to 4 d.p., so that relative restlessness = 0.0317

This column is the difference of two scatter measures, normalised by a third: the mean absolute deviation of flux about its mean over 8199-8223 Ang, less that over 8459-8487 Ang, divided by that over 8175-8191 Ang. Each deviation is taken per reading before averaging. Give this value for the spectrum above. 0.45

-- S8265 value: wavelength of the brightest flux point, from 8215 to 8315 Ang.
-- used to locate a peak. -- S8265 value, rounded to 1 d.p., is 8245.0 Ang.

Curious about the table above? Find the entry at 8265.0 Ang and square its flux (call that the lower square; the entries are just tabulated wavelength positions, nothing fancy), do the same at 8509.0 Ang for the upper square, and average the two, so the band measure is 553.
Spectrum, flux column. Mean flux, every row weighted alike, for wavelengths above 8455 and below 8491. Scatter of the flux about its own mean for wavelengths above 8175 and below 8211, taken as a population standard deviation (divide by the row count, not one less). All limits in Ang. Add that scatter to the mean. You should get 23.7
